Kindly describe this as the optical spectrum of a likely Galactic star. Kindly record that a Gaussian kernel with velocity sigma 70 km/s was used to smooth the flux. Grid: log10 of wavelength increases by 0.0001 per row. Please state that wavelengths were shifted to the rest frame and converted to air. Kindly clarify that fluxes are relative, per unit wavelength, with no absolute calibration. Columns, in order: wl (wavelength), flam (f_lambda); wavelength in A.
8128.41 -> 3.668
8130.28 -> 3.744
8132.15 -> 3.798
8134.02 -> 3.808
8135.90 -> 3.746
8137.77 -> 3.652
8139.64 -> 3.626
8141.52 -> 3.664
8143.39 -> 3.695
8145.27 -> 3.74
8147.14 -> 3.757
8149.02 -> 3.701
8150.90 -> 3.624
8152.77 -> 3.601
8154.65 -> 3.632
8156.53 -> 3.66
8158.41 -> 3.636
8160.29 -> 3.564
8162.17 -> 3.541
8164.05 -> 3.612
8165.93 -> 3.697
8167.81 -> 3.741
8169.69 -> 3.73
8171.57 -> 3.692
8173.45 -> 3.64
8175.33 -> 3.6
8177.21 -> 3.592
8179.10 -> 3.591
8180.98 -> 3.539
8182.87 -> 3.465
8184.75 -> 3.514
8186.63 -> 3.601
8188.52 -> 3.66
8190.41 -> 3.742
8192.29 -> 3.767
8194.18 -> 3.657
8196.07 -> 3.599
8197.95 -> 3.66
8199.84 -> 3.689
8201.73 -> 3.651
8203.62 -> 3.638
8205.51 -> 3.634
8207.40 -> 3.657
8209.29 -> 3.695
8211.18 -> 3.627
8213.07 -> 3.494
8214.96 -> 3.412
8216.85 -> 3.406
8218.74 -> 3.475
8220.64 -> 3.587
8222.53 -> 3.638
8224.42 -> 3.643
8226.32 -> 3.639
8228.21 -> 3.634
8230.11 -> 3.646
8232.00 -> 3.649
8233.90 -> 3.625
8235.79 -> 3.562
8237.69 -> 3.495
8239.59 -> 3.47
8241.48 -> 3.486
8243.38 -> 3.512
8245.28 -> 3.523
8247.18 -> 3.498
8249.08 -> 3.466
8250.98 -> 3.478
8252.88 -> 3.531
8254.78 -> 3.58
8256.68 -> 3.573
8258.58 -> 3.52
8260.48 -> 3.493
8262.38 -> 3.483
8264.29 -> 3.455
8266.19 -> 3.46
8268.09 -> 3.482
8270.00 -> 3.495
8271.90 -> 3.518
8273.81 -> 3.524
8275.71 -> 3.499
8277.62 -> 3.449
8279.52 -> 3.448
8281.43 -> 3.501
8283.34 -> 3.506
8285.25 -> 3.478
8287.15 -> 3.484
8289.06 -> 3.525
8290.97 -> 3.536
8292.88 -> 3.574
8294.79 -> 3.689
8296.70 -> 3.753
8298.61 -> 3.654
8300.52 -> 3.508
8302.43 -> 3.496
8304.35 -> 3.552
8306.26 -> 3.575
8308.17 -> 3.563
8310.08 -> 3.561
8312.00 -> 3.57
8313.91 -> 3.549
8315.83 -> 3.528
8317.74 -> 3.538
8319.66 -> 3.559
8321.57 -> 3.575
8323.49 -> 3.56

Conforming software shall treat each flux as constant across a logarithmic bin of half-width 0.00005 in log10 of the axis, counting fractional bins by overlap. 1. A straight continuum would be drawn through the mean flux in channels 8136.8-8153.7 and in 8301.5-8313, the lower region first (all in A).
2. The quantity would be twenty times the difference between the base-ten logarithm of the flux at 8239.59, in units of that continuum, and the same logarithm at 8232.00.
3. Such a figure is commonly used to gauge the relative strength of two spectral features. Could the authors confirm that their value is -0.42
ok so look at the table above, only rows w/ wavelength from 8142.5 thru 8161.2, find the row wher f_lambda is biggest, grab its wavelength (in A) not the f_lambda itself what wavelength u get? 8147.14 A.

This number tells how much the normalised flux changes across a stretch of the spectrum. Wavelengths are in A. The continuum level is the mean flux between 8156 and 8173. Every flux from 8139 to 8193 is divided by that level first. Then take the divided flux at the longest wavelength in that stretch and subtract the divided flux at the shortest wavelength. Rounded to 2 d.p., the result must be 0.04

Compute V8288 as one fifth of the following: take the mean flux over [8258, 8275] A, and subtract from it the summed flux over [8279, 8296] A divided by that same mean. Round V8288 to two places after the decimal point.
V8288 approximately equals -1.12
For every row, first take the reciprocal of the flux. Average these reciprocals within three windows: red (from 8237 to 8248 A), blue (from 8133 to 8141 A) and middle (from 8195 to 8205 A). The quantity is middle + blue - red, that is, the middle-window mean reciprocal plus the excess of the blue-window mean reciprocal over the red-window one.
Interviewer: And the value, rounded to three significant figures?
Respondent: 0.258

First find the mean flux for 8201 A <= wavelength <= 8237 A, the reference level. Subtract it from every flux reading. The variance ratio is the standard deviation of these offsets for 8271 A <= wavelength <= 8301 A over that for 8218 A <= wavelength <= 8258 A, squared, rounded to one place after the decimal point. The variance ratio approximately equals 1.6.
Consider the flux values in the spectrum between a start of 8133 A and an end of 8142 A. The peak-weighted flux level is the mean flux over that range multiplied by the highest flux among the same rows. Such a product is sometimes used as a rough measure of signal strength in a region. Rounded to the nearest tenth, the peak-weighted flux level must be 14.1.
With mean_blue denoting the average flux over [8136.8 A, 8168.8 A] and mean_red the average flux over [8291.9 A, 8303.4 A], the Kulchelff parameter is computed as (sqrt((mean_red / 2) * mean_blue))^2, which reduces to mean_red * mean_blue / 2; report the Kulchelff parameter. 6.60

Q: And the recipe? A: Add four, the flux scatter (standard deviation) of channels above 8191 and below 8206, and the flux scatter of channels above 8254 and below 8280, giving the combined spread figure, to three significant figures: 4.09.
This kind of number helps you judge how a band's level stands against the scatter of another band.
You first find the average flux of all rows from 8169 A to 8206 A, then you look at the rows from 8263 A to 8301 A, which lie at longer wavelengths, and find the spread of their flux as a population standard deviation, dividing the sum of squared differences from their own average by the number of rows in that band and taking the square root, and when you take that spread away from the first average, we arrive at 3.55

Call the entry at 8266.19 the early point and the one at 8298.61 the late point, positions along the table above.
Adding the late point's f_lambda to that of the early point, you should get 7.11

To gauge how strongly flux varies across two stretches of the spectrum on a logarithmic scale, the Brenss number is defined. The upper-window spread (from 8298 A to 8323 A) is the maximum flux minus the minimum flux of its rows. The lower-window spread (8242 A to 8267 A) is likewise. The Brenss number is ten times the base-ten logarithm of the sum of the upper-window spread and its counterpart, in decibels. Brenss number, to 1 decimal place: -5.5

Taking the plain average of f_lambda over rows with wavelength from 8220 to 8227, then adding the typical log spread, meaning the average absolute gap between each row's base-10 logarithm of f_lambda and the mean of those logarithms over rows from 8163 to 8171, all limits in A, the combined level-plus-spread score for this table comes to 3.63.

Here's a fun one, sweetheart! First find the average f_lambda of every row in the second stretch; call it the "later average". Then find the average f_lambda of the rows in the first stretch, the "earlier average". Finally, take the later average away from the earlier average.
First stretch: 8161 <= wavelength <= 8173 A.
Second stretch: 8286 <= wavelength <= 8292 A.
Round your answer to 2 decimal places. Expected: 0.15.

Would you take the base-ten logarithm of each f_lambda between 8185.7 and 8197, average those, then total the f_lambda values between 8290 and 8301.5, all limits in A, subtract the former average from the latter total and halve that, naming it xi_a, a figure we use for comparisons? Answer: 10.6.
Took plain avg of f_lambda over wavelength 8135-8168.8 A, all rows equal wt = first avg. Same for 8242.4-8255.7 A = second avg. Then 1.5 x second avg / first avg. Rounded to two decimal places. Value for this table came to 1.44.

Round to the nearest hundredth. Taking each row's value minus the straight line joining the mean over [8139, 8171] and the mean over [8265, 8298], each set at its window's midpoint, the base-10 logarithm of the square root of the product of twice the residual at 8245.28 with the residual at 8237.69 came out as -1.10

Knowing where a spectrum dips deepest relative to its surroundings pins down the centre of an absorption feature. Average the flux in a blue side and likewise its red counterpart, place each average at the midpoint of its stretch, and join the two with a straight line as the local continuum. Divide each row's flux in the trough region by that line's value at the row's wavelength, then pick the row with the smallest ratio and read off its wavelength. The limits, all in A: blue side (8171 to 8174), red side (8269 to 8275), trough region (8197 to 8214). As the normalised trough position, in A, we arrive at 8213.07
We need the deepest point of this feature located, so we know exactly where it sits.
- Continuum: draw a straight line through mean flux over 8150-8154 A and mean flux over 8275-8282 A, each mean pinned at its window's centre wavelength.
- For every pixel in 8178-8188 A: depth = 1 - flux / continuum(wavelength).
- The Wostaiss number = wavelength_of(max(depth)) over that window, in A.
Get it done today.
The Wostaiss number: 8182.87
